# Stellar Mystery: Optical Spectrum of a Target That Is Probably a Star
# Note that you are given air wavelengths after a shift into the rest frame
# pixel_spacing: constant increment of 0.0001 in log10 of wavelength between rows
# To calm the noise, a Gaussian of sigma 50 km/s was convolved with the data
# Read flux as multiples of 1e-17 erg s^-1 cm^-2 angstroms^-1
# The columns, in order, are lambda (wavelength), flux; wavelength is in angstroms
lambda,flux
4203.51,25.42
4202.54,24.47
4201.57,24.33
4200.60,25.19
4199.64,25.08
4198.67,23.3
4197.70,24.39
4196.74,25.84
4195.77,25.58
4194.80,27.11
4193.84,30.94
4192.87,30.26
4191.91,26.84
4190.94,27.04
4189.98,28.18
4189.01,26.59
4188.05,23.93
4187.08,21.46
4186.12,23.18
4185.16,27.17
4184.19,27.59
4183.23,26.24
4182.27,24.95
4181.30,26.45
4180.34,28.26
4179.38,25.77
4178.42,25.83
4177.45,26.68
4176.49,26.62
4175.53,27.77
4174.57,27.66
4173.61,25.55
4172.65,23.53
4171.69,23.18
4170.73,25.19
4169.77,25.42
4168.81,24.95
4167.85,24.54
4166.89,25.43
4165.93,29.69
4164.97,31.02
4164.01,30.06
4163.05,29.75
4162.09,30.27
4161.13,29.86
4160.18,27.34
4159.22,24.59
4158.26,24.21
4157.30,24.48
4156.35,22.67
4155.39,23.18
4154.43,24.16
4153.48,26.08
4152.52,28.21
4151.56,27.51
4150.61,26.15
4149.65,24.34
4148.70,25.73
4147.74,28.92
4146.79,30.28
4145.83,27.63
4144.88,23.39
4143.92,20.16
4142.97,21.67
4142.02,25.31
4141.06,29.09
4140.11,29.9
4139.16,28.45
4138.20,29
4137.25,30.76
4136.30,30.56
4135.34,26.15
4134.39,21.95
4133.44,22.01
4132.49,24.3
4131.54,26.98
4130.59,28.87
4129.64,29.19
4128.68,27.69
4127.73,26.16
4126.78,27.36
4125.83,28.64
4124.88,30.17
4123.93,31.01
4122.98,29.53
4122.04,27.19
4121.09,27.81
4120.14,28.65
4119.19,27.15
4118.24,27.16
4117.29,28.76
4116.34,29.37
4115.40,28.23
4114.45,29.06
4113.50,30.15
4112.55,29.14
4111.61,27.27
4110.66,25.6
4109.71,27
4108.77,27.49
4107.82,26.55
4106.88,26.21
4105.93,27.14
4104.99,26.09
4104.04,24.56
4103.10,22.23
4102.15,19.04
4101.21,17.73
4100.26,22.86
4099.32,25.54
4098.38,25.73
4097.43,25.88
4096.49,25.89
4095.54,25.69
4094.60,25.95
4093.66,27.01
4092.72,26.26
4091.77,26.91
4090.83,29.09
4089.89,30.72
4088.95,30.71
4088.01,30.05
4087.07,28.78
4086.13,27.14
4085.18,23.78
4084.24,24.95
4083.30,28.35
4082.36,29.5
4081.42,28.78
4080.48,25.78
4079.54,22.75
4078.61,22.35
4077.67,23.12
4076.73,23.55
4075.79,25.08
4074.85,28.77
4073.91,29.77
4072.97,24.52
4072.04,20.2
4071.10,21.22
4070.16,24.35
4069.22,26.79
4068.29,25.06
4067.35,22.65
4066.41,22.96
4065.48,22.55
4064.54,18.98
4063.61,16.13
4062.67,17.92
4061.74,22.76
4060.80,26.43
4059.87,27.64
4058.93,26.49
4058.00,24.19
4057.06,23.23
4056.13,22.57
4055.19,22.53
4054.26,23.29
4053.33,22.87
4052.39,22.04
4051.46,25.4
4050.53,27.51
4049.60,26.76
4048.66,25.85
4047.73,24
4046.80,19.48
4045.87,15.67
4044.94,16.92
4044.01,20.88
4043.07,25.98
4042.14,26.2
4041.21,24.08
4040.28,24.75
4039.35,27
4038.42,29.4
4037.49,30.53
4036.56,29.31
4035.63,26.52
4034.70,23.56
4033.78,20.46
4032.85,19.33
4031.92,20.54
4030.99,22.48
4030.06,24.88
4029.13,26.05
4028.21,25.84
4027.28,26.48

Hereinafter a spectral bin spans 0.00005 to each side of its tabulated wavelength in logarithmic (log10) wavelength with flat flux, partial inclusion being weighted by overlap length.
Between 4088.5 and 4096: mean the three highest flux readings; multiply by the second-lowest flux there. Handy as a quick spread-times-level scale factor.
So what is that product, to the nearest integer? 783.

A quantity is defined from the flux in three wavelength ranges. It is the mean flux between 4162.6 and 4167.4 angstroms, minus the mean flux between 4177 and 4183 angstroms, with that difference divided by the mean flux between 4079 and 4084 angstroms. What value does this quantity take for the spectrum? 0.11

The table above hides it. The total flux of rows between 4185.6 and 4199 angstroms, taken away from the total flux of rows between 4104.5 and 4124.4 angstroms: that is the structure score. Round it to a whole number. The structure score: 222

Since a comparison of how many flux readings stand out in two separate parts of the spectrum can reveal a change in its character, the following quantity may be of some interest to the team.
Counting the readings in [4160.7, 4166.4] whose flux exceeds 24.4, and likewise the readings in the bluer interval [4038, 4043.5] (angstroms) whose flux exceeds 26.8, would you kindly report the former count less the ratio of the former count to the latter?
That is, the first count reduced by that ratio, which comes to 3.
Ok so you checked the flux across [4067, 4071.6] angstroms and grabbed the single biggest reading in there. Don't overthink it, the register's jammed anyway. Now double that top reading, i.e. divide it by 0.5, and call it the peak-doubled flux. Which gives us 54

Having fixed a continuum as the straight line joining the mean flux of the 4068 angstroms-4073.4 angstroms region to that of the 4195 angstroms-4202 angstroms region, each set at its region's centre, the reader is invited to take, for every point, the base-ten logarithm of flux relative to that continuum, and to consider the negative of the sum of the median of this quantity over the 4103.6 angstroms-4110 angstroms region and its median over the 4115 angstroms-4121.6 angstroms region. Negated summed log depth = -0.11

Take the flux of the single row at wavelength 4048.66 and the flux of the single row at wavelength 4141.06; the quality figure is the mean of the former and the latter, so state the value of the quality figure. 27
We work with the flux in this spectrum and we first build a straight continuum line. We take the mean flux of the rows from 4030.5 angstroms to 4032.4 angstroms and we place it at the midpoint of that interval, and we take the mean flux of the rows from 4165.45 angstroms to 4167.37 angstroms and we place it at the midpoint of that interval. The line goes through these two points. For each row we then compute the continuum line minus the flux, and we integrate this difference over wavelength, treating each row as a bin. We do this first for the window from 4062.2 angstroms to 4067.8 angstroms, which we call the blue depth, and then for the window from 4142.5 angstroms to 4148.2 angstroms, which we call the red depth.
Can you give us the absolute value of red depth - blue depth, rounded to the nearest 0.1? 8.5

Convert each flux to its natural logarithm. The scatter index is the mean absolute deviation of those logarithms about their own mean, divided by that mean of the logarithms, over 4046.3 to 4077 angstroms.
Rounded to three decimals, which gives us 0.032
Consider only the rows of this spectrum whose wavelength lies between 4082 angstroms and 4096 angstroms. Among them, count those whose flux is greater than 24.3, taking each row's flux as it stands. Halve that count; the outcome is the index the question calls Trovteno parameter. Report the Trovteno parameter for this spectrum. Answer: 7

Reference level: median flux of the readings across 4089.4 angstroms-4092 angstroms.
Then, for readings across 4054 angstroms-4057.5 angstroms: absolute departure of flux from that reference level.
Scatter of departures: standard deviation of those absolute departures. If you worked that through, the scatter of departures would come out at 0.4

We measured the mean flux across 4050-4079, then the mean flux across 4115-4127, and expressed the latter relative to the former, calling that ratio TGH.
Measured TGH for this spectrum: 1.21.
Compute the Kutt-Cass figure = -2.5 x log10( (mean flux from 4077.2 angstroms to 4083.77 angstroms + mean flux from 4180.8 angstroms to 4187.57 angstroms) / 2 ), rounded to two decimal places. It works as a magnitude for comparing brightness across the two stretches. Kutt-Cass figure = -3.52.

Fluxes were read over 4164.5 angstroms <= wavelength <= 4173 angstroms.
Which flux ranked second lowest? 23.53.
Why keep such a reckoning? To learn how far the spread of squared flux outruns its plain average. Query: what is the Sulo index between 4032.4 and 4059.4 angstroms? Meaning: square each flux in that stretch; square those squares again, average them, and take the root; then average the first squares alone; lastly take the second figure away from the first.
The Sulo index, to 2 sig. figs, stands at 22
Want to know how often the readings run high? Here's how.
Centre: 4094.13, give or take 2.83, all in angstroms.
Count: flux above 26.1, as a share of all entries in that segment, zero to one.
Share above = 0.5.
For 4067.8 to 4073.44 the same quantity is 0.2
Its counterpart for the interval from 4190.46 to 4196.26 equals 0.8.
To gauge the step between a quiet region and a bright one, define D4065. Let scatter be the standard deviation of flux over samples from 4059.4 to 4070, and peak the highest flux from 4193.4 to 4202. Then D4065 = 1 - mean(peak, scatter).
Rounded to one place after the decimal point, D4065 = -16.3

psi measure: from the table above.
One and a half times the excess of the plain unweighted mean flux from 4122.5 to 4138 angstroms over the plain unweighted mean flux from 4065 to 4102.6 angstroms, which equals 3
